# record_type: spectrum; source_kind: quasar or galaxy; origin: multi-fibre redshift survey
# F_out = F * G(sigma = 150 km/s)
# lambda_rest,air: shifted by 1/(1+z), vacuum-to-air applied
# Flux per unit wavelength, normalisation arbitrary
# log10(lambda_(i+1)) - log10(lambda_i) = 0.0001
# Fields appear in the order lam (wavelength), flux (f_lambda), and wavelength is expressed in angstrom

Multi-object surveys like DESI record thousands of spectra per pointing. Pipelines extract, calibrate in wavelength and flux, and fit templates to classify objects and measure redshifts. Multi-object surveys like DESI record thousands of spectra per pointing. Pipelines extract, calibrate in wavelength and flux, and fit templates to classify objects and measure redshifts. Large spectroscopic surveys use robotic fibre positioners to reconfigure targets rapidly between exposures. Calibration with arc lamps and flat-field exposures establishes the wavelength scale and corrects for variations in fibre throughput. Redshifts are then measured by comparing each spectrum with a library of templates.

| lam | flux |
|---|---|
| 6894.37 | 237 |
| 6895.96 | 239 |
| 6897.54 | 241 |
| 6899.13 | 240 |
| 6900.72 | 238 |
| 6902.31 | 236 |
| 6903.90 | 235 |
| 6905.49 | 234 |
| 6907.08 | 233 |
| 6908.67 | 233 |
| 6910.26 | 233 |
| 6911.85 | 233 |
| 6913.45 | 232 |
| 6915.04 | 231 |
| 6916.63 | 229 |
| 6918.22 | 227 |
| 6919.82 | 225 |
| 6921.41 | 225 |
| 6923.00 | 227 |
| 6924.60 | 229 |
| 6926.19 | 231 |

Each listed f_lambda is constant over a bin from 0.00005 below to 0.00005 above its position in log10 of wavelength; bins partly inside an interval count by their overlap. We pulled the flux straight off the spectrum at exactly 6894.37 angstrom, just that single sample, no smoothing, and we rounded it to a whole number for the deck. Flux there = 237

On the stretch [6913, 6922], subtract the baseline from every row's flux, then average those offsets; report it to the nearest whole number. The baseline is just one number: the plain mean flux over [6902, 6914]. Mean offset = -5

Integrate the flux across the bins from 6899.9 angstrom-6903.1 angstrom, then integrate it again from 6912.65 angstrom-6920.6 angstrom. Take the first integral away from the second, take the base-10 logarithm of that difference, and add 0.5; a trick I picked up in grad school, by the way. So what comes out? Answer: 3.53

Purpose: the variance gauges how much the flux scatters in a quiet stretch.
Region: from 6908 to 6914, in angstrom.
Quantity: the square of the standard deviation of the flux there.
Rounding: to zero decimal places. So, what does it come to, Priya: 0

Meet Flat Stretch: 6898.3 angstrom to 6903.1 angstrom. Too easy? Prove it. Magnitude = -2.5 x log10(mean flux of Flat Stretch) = -5.94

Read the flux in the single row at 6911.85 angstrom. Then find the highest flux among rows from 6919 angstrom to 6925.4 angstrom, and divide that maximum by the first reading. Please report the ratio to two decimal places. 0.98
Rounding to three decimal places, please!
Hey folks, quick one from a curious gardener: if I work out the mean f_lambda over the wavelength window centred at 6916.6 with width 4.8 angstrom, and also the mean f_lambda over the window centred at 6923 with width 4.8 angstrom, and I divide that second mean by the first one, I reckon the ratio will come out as 0.991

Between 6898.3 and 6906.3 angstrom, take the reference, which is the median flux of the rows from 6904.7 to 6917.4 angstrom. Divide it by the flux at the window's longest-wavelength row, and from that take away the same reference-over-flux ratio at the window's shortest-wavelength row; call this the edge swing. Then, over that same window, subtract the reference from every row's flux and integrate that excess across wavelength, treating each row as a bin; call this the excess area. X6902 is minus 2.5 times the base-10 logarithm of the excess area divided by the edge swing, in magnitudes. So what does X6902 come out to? -7.7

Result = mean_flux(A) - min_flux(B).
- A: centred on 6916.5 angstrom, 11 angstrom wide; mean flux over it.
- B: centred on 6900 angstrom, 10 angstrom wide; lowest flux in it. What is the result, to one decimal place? -6.1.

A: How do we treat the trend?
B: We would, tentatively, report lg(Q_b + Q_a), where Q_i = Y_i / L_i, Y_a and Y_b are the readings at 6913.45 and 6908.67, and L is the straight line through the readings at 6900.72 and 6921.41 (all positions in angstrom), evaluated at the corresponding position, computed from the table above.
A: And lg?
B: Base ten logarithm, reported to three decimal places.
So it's 0.303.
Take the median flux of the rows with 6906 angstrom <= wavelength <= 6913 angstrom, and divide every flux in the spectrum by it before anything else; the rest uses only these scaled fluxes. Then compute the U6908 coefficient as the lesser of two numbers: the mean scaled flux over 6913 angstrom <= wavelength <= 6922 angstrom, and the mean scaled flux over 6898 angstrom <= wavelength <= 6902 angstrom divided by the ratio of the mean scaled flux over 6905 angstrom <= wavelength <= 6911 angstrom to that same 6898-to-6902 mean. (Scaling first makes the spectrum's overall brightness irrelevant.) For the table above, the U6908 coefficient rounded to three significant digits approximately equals 0.979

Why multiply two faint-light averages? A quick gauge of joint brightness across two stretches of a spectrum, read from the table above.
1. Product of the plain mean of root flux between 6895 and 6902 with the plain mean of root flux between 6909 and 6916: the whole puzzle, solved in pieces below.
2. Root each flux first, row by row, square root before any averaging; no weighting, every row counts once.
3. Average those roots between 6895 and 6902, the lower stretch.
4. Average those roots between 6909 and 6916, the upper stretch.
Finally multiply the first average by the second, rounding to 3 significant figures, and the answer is 236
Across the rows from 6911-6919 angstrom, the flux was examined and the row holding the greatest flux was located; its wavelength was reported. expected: 6911.85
